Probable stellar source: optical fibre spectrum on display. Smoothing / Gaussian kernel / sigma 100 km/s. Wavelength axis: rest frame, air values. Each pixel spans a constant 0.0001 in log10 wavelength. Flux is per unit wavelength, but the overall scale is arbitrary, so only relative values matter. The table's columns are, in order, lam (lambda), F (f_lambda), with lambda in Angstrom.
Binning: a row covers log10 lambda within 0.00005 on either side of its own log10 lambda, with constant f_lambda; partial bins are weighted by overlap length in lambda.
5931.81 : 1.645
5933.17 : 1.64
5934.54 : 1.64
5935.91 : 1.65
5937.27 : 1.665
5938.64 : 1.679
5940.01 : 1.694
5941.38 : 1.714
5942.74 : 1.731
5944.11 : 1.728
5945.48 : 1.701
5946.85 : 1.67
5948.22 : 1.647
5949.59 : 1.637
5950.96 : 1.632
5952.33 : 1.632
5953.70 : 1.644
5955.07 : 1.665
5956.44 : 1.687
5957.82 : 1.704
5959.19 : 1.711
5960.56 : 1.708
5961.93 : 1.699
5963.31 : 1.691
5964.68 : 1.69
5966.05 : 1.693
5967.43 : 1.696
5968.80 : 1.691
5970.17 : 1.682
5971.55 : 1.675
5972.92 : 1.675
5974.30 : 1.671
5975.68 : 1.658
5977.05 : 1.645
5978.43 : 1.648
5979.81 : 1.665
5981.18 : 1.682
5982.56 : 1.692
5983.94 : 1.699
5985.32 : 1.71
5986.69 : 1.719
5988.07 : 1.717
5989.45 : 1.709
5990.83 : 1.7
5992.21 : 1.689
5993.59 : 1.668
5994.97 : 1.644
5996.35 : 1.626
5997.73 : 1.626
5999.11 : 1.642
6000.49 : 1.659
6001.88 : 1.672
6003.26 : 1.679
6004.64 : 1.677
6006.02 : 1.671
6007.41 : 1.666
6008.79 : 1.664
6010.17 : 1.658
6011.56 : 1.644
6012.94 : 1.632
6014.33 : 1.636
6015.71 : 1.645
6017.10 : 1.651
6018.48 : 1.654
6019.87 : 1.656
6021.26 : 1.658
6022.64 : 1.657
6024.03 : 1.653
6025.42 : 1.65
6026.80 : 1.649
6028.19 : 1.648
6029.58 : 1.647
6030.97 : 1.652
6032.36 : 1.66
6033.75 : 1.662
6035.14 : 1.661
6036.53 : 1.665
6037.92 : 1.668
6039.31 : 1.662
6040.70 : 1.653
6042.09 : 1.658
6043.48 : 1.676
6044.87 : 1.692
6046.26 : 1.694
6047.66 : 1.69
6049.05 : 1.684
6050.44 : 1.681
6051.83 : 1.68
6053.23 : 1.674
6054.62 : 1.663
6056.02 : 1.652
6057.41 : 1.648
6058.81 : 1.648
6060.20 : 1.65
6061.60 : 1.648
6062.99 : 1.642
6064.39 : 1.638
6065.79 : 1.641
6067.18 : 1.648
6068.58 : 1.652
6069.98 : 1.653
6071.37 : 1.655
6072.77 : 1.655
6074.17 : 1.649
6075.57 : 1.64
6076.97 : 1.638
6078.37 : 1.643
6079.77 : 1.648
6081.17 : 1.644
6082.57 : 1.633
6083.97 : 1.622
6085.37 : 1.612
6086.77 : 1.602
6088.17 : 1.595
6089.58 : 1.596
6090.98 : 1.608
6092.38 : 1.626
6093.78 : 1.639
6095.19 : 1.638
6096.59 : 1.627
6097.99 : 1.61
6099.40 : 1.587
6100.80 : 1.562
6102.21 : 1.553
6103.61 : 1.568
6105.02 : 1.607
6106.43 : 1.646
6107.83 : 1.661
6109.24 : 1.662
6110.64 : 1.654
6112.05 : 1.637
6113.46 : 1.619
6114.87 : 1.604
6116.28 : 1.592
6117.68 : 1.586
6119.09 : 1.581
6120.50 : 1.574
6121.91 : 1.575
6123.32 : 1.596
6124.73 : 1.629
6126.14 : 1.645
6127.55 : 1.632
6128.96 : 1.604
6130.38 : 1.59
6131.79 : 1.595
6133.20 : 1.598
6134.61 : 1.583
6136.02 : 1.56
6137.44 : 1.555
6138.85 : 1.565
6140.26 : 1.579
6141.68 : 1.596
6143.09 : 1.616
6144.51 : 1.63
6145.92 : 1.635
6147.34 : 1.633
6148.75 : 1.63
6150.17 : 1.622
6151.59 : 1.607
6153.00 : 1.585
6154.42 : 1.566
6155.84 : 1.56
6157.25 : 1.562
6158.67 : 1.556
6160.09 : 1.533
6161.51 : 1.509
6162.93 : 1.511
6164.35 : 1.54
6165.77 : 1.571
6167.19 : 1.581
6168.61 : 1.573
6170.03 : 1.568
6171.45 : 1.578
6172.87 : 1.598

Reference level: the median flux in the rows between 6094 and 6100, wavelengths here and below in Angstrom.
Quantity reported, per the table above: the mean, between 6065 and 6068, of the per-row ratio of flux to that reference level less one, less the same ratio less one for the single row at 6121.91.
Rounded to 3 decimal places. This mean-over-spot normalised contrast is 0.043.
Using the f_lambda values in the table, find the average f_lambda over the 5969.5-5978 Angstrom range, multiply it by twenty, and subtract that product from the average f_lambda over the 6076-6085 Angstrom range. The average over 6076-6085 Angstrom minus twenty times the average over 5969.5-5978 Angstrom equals -31.7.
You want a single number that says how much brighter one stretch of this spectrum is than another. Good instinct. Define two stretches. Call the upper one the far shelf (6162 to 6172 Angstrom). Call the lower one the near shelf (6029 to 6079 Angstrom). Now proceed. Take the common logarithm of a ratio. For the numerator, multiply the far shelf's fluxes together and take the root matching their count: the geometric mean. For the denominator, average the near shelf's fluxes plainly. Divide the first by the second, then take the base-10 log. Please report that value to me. -0.027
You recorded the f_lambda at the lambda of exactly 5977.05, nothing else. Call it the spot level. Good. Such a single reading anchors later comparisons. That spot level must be 1.645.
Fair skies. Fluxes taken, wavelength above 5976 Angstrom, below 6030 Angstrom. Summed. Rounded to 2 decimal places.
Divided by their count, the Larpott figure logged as 1.66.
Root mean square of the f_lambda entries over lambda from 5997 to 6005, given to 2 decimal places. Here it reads 1.66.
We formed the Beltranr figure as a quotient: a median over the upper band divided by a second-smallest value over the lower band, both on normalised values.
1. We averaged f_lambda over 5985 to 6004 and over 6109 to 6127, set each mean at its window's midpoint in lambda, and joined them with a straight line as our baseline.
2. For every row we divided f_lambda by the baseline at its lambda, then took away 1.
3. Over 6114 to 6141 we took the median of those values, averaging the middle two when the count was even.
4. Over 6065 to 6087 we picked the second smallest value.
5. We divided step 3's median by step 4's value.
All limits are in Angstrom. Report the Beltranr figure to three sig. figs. 1.23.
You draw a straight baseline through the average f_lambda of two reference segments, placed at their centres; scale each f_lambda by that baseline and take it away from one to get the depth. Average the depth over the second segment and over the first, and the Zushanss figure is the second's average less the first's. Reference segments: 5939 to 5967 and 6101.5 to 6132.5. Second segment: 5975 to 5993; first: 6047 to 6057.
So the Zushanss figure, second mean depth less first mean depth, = 0.011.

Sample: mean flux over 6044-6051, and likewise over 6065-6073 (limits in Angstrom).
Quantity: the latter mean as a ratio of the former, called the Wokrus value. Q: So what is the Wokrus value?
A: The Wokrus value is 0.98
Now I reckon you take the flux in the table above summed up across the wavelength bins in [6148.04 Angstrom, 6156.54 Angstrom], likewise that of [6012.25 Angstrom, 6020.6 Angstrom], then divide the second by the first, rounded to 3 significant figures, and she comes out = 1.01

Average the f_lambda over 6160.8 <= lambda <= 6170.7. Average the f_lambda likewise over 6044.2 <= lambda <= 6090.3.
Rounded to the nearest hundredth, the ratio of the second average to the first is 1.06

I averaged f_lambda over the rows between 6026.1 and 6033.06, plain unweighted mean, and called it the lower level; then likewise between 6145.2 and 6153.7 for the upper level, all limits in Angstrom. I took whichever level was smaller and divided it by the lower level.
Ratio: 0.98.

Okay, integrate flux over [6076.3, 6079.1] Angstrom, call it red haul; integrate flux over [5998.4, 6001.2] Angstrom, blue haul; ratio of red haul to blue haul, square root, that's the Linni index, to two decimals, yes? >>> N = 1.00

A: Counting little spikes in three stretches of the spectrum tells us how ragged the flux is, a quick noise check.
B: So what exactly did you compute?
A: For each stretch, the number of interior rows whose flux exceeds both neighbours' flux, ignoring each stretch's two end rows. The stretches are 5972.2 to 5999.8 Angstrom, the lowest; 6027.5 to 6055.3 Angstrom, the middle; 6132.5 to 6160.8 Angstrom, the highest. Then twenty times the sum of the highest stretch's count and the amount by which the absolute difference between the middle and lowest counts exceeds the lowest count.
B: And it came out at 60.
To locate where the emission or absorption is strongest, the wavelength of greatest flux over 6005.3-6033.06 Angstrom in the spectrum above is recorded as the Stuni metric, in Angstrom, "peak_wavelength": 6006.02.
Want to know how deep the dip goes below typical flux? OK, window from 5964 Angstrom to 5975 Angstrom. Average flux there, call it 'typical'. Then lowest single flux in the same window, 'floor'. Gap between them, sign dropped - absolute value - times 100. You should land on 1.3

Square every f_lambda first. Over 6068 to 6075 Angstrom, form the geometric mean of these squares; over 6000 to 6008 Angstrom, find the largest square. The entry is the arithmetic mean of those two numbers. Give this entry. 2.78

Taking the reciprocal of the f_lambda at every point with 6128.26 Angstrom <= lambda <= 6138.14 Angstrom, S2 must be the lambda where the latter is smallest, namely 6128.96 Angstrom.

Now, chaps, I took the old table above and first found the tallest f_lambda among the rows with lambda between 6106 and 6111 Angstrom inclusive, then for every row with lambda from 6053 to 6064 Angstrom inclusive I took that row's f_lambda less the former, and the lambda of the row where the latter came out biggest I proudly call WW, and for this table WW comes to 6053.23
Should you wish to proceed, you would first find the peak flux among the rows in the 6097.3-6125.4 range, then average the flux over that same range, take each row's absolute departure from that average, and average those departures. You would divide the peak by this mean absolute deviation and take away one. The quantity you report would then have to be 59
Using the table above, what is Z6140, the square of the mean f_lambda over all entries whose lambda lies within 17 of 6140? 2.56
